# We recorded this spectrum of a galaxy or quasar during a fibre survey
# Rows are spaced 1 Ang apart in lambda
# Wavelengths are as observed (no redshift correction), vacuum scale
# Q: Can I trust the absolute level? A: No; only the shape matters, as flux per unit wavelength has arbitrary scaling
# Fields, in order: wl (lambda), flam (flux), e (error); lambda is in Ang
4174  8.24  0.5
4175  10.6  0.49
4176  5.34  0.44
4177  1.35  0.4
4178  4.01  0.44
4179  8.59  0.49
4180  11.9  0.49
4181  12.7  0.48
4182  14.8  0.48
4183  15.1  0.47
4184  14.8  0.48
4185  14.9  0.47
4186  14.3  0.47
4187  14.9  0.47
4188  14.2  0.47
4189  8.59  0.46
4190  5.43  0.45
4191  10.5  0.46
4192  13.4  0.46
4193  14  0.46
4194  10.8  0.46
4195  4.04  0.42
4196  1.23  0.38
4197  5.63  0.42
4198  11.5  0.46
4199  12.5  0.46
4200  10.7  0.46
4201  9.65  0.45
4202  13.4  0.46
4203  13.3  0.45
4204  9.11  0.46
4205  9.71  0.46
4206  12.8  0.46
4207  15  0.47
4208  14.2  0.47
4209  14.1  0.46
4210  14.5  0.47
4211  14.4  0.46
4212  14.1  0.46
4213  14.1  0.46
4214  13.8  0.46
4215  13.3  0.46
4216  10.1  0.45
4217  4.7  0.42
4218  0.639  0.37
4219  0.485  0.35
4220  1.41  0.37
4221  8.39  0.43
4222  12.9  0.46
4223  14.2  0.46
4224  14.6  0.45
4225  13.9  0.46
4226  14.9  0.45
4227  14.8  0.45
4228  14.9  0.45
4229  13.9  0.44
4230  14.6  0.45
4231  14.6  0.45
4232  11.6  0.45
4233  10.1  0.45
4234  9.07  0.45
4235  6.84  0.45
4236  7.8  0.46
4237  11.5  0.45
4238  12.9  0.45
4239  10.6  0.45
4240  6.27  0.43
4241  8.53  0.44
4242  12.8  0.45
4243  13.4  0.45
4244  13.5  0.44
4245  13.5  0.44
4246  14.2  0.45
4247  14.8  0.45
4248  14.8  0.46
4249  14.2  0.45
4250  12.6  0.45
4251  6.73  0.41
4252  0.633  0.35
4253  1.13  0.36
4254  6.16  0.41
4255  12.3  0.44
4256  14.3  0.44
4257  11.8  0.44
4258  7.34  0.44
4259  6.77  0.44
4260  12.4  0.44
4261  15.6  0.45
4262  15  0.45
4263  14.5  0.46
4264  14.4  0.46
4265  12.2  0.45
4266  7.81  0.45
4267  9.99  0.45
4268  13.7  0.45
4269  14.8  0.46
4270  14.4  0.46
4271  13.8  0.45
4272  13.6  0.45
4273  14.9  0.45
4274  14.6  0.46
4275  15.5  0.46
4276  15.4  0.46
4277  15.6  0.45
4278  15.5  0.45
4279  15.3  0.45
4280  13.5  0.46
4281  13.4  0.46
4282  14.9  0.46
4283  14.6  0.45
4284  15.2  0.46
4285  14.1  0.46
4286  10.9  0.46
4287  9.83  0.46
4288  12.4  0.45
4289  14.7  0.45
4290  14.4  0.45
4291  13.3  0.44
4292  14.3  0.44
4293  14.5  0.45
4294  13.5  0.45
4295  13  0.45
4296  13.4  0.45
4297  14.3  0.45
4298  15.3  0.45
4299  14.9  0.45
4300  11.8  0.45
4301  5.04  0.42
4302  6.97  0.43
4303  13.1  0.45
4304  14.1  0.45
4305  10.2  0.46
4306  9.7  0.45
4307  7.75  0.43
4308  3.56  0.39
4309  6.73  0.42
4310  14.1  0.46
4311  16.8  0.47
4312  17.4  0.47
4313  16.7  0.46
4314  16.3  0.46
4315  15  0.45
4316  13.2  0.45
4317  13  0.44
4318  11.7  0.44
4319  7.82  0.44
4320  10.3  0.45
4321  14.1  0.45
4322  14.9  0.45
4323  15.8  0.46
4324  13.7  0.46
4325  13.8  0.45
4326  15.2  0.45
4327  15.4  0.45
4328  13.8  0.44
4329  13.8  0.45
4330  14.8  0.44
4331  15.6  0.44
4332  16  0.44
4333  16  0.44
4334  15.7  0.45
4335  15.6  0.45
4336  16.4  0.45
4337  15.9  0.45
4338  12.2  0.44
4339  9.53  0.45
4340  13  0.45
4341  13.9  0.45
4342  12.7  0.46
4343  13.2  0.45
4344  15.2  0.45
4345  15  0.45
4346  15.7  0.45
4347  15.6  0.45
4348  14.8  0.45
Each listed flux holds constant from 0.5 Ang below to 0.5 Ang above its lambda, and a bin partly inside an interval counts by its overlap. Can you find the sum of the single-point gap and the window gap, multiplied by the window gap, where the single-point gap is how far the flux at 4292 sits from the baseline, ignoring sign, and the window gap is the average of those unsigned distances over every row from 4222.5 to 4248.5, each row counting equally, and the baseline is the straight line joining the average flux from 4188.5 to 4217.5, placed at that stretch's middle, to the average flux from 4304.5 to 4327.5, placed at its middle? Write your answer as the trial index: 12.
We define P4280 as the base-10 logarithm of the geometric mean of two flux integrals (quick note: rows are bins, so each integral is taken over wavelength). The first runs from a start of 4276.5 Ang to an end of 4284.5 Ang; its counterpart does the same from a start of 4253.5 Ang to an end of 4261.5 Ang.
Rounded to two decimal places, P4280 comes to 2.00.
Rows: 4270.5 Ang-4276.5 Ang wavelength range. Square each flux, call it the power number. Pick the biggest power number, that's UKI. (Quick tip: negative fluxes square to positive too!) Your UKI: 240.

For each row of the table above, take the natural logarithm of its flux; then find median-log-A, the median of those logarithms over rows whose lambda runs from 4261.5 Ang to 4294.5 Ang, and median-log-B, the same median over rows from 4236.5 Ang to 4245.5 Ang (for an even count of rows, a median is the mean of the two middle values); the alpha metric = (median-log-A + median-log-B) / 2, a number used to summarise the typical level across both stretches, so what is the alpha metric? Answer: 2.61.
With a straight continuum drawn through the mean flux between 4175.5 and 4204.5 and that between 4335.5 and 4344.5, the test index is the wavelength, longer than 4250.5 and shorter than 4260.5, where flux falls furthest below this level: 4252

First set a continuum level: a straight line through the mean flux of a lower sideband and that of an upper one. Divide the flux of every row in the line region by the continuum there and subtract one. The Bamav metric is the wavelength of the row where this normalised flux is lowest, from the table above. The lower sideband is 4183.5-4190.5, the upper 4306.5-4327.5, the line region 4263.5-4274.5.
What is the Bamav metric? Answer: 4266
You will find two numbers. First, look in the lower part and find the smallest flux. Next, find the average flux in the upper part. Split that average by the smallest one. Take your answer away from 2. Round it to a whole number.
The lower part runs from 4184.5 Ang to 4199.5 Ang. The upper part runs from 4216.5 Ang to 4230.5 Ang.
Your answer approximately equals -6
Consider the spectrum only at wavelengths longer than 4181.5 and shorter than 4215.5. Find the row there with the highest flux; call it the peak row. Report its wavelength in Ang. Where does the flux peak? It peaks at 4183 Ang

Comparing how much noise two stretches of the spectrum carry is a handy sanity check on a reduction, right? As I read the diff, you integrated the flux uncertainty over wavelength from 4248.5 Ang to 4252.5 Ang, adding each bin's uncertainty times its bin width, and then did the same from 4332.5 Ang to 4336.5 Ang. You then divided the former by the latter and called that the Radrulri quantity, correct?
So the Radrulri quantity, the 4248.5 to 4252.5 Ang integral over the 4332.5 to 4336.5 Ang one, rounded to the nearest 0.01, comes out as 0.93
